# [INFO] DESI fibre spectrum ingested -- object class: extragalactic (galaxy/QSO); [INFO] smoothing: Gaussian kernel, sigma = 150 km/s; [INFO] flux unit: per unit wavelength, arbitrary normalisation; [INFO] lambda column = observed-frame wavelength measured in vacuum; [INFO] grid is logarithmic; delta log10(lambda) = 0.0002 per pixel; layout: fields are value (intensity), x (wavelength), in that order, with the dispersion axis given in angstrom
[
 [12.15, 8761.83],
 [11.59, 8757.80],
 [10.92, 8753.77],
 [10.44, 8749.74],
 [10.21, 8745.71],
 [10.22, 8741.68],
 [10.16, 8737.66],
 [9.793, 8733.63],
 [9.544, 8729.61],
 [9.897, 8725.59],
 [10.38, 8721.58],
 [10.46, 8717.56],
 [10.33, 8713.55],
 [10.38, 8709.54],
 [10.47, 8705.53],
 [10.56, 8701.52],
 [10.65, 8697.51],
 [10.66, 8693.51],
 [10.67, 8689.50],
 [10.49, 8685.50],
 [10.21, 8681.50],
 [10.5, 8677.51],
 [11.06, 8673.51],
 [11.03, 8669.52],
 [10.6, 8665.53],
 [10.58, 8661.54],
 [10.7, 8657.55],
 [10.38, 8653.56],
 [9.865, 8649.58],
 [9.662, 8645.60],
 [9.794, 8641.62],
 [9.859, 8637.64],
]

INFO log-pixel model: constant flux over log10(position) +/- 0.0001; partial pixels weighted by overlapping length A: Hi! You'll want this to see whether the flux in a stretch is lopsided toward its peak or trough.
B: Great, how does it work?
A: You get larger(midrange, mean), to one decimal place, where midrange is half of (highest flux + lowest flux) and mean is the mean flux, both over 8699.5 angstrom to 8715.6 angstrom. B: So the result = 10.4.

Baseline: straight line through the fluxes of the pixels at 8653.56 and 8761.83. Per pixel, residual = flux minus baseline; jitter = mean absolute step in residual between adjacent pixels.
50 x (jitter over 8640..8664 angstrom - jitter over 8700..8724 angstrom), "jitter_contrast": 5.9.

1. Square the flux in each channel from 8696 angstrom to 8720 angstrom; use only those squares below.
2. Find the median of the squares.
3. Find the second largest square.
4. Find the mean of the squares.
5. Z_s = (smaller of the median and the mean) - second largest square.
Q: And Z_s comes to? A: -2.0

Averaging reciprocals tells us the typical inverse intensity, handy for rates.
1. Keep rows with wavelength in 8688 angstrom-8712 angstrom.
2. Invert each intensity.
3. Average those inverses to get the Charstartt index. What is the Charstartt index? 0.0947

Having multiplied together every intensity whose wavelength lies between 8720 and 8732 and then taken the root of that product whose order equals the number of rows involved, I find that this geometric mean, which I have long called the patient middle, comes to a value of 9.9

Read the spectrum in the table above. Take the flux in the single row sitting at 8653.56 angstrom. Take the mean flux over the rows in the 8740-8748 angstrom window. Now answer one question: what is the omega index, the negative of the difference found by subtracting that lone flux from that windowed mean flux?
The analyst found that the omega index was 0.2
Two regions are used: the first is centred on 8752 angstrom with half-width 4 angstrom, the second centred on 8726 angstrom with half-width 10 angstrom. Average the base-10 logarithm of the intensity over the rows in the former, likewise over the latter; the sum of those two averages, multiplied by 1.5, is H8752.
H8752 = 3.04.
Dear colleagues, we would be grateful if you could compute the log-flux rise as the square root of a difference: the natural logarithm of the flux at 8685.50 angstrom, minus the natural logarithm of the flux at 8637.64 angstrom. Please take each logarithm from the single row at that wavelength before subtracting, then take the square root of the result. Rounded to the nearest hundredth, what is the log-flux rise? 0.25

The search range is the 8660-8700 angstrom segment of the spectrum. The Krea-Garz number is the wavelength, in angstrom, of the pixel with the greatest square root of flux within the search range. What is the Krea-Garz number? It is 8673.51 angstrom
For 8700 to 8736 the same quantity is 8701.52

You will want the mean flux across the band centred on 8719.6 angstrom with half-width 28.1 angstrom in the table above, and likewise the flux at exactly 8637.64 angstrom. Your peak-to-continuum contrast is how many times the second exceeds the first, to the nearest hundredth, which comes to 0.96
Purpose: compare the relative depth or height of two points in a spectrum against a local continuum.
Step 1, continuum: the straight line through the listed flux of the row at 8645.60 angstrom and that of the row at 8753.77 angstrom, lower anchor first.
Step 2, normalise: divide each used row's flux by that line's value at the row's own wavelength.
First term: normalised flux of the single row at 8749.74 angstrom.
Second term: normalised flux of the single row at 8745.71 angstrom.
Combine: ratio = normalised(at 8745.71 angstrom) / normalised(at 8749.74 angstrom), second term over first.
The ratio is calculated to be 0.98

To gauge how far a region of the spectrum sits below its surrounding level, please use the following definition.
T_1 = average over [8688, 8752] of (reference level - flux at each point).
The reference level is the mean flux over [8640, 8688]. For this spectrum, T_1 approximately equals 0.1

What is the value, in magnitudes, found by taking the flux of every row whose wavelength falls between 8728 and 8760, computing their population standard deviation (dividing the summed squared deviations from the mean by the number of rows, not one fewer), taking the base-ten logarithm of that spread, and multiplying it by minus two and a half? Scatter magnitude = 0.6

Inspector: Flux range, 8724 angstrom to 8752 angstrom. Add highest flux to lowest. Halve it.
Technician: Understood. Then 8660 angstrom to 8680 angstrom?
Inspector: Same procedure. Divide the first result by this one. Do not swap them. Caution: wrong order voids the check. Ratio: 0.93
